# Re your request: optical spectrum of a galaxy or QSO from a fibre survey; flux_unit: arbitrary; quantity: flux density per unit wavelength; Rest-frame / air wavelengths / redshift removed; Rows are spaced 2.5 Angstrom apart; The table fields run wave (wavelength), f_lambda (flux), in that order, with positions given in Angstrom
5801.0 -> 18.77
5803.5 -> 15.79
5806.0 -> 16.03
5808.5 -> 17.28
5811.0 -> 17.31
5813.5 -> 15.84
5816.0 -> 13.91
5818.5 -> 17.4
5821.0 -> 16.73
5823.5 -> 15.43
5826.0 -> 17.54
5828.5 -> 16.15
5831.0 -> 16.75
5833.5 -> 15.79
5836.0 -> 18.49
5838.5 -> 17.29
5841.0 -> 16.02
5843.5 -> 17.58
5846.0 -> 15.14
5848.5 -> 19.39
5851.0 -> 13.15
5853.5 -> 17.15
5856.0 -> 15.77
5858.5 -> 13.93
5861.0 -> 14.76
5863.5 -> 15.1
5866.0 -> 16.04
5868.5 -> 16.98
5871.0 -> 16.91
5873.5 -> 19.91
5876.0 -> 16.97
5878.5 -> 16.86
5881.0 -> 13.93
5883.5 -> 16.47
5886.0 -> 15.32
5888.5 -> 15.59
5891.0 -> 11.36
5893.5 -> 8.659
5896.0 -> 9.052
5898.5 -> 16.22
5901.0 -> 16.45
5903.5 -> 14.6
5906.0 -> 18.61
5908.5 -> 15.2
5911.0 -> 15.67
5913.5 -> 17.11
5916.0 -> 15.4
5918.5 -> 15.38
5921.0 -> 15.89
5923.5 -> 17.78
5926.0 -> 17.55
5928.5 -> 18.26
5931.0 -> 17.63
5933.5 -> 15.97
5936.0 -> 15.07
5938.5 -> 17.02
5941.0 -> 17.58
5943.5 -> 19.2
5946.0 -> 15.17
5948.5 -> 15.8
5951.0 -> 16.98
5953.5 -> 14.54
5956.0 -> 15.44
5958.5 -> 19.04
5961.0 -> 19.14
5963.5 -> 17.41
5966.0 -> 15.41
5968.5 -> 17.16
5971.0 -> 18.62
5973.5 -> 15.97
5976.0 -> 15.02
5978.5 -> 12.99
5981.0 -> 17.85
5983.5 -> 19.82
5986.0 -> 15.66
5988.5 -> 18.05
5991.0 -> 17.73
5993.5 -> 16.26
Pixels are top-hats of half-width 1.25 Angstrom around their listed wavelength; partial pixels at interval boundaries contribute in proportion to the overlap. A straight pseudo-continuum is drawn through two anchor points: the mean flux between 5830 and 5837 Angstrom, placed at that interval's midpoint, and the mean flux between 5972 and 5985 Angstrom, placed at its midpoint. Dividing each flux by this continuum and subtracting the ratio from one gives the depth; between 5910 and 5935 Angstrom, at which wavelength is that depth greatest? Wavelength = 5918.5 Angstrom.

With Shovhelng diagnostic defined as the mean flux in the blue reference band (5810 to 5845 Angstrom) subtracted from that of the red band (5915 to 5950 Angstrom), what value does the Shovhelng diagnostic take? 0.1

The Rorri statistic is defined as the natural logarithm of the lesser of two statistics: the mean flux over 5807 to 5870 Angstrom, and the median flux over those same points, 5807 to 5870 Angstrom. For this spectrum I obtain 2.78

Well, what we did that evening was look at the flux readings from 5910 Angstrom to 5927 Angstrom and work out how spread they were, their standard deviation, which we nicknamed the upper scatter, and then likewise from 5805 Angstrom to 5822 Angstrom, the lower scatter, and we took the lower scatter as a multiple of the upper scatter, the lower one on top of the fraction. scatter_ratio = 1.19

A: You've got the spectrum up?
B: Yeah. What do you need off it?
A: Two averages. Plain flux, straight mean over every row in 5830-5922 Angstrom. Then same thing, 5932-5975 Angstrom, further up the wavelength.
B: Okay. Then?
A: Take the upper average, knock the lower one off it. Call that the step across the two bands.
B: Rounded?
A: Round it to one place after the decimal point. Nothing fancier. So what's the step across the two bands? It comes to 1.1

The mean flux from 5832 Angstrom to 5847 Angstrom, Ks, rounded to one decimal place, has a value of 16.7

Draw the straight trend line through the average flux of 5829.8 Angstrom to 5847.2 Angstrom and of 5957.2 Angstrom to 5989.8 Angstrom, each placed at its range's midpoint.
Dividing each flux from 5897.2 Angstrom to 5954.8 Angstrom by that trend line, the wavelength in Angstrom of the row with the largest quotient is 5943.5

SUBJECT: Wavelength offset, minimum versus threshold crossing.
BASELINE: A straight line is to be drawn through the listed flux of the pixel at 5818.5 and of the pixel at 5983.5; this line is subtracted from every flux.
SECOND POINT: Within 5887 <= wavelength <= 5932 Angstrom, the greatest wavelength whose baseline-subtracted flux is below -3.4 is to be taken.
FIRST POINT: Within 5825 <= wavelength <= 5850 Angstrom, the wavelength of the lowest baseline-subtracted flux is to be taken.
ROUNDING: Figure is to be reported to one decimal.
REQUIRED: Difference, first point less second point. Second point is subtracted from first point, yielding -72.5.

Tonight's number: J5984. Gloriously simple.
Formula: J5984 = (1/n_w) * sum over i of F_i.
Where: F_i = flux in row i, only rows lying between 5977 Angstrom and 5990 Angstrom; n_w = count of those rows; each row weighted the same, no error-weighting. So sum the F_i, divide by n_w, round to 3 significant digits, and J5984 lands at 16.9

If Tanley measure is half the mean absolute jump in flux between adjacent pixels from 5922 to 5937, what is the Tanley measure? 0.41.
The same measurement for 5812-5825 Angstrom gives 0.92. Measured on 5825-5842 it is 0.68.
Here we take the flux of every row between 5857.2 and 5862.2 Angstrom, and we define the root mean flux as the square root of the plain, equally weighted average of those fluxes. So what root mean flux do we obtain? 3.79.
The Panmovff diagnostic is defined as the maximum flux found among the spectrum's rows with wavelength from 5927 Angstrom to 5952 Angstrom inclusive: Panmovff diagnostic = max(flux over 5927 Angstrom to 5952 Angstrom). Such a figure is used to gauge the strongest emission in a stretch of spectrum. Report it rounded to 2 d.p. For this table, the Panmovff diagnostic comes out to 19.20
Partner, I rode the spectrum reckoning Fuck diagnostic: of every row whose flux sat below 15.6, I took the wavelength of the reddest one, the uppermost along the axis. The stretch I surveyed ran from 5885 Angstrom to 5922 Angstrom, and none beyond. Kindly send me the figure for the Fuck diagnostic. 5918.5 Angstrom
